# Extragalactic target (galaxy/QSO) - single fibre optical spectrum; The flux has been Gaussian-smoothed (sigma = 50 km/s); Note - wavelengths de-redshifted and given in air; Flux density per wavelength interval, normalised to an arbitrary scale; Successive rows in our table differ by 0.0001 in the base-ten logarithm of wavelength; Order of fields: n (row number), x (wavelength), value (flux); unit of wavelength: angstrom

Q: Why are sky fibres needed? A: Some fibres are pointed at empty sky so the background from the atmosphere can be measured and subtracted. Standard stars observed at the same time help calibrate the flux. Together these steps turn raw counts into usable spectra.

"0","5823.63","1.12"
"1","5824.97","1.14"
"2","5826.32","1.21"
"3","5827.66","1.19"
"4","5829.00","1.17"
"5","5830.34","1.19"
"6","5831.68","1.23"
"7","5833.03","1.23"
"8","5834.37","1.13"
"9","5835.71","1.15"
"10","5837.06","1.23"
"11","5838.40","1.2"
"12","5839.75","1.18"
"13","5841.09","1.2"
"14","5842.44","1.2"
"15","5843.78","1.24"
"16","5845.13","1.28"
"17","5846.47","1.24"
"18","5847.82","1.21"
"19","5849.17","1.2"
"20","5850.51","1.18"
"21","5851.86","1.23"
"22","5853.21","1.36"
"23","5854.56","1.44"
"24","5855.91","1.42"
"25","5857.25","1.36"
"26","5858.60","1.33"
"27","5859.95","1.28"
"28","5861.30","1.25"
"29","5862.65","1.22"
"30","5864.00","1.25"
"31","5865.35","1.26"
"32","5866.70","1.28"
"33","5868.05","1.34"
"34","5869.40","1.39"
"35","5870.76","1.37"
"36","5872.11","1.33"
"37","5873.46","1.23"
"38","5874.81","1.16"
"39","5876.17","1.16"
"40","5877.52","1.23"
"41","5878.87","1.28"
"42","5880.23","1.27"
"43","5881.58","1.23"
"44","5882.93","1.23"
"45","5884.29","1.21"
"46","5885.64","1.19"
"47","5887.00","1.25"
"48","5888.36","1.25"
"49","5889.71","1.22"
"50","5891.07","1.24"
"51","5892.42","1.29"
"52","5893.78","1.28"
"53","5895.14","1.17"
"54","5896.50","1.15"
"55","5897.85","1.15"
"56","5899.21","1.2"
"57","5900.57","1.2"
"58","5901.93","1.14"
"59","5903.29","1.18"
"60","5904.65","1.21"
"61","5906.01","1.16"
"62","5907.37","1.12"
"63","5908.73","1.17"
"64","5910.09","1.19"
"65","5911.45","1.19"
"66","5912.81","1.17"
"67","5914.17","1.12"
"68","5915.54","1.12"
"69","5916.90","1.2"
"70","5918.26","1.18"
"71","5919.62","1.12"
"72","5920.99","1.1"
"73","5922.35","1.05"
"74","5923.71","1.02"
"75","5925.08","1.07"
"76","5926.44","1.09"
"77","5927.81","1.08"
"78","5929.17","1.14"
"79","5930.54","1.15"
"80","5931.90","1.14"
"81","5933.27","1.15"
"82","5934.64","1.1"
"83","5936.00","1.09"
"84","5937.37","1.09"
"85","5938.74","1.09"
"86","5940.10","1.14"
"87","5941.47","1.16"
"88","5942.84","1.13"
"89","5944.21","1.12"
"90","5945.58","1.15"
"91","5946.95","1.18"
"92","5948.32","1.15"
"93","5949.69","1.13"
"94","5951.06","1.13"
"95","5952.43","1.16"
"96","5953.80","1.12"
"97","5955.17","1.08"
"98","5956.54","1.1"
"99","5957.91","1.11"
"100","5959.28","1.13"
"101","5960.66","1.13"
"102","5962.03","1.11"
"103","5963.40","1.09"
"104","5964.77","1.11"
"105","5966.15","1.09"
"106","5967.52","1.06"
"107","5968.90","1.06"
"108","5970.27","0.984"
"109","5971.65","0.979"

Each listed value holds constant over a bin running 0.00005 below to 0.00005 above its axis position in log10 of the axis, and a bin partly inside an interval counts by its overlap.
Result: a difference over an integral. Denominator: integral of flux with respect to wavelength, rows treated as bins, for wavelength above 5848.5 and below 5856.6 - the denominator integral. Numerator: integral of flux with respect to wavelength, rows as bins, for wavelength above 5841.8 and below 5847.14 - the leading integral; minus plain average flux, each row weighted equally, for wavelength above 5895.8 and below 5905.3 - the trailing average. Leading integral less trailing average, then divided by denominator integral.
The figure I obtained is 0.52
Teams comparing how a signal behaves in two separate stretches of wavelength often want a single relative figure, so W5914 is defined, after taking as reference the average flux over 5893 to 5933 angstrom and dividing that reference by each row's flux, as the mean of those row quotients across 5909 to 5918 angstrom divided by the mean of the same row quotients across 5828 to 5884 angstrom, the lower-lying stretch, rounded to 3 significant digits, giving 1.07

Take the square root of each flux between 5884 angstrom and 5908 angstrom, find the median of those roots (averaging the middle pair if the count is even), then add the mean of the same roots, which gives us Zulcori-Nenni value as 2.19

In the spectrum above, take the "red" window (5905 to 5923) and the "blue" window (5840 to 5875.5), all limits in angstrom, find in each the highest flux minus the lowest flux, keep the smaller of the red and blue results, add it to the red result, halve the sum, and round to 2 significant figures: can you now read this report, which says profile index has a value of 0.15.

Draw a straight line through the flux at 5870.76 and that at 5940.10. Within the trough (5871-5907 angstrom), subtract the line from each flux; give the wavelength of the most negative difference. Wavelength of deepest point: 5874.81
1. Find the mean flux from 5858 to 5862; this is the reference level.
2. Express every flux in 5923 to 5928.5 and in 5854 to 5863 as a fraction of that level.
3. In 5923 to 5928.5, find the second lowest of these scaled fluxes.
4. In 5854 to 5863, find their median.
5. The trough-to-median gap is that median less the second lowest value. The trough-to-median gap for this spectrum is 0.20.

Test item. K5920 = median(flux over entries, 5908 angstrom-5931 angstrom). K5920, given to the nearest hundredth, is 1.12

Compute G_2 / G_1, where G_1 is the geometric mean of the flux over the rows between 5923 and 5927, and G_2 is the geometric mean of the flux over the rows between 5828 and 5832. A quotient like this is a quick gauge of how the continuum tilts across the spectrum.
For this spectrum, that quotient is 1.13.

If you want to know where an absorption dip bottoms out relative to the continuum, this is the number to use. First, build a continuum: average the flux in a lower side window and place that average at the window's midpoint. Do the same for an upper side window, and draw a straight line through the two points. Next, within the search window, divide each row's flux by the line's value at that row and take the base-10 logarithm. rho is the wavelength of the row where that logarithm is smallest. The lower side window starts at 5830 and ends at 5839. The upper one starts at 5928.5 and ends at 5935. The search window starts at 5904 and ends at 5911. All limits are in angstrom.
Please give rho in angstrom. 5907.37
